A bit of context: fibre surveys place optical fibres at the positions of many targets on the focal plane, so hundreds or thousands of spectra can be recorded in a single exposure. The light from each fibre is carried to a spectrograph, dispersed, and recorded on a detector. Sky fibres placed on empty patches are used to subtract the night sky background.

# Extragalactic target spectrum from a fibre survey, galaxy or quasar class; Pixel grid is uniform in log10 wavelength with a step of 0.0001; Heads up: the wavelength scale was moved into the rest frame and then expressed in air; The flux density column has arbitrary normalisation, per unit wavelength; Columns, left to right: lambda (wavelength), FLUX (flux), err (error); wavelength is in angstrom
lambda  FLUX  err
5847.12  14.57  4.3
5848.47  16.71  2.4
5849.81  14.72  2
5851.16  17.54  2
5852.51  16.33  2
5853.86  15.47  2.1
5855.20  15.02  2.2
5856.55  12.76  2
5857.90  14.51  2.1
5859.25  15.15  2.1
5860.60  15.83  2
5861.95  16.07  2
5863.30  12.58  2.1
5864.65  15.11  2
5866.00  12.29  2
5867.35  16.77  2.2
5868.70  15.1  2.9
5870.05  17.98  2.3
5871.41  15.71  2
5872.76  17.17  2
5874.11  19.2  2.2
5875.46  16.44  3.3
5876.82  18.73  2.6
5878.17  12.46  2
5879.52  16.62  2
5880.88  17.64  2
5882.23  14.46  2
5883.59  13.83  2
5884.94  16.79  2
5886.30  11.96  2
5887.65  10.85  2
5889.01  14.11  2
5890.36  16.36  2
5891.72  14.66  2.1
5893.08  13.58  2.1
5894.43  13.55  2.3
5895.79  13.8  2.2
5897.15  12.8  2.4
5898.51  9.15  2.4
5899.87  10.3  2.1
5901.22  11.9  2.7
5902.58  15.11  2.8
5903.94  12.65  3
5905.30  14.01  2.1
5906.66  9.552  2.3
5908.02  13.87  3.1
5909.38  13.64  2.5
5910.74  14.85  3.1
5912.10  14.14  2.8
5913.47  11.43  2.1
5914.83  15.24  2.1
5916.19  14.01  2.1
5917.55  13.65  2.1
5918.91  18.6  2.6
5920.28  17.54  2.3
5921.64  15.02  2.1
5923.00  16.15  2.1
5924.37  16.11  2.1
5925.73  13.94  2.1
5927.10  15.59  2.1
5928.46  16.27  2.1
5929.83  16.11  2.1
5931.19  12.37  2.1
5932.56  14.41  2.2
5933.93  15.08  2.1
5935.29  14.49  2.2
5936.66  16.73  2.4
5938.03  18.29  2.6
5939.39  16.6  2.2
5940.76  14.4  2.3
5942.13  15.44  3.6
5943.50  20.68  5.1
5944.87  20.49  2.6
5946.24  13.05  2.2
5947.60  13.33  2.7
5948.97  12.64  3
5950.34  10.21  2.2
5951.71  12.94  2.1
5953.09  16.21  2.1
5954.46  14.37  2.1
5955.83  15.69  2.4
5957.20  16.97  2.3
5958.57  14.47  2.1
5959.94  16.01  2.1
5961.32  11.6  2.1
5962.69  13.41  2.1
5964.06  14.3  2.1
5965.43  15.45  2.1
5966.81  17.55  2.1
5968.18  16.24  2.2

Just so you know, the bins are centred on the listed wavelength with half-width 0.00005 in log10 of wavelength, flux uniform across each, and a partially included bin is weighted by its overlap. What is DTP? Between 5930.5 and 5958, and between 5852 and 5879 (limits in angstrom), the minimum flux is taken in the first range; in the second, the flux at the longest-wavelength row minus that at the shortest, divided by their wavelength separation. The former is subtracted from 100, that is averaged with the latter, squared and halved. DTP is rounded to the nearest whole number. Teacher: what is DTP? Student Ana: 1004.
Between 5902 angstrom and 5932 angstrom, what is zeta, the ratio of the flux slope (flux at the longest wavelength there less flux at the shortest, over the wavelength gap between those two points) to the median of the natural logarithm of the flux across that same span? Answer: -0.04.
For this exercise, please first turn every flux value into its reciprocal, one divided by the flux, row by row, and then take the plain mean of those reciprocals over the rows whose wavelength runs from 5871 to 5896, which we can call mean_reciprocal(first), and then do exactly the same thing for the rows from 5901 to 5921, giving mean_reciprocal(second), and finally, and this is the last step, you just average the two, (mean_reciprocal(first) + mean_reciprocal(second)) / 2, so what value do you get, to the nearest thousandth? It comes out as 0.070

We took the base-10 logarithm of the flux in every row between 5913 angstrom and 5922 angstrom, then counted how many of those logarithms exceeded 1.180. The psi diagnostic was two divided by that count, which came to 0.7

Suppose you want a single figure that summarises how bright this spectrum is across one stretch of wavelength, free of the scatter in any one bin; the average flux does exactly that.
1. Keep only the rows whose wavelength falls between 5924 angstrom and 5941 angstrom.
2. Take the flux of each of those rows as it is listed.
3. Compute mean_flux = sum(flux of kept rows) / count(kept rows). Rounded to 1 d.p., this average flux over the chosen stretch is 15.4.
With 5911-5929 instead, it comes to 15.2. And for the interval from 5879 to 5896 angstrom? 14.5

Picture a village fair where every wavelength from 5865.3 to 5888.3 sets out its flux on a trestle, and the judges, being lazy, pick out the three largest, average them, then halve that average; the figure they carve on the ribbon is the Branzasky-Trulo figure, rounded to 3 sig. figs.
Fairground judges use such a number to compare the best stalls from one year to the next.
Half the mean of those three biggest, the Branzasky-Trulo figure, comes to 9.32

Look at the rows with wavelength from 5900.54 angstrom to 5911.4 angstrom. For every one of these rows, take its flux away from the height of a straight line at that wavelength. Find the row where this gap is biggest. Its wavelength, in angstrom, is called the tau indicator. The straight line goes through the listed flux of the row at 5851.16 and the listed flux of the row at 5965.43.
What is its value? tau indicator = 5906.66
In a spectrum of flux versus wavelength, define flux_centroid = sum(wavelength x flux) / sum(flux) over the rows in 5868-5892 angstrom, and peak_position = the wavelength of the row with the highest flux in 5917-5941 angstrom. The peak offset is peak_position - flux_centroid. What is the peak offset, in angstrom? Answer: 39.2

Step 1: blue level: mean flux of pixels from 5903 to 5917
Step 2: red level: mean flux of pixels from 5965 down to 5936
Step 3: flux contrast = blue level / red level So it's 0.88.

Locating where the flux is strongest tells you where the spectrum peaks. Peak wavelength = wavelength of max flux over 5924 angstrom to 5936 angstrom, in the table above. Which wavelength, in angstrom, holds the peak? 5928.46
